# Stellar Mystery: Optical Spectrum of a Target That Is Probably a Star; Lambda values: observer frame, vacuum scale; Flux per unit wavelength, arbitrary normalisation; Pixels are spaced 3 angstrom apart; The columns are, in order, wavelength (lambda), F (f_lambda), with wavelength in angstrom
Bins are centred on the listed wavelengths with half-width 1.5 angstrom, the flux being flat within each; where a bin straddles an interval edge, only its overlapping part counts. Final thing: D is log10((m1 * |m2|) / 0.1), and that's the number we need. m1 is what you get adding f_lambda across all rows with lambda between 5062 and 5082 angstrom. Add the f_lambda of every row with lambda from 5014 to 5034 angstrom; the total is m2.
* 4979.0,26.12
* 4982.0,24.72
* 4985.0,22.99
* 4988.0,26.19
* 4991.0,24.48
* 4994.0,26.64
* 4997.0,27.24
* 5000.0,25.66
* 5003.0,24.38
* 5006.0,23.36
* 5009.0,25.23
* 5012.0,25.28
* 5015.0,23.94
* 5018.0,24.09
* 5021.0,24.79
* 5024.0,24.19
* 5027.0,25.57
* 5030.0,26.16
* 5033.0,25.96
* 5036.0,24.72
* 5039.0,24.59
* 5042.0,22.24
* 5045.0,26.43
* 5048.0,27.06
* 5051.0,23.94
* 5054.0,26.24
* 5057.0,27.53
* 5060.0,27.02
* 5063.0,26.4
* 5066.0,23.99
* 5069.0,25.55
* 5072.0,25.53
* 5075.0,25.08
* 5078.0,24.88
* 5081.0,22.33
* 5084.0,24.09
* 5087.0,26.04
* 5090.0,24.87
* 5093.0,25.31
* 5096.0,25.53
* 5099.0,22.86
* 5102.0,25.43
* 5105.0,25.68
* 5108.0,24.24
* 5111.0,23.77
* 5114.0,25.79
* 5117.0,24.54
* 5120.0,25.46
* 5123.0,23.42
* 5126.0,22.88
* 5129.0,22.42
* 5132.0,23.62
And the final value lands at 5.48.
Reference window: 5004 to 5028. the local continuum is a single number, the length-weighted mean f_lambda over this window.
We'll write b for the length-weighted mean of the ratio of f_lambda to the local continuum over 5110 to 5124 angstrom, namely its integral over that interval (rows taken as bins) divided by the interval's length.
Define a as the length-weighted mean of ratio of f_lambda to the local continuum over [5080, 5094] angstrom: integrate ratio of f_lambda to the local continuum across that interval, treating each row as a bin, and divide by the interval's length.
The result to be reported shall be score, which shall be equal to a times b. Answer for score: 1.01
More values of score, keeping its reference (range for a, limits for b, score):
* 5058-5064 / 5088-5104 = 1.11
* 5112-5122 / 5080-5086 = 0.98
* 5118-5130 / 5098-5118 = 0.97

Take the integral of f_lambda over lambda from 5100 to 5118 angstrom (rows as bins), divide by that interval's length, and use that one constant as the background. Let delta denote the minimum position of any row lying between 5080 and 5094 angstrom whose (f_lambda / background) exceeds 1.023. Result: 5087.0 angstrom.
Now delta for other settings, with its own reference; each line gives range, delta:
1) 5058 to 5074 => 5060.0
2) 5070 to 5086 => 5072.0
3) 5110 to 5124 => 5114.0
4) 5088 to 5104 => 5096.0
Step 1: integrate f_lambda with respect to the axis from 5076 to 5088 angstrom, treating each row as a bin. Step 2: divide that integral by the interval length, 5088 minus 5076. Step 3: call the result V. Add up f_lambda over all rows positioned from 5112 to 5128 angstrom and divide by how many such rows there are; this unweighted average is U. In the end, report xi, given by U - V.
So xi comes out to 0.1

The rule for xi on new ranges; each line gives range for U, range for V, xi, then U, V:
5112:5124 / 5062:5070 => -0.4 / 24.8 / 25.2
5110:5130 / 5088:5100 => -0.7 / 24.0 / 24.8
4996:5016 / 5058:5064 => -1.8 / 25.0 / 26.8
